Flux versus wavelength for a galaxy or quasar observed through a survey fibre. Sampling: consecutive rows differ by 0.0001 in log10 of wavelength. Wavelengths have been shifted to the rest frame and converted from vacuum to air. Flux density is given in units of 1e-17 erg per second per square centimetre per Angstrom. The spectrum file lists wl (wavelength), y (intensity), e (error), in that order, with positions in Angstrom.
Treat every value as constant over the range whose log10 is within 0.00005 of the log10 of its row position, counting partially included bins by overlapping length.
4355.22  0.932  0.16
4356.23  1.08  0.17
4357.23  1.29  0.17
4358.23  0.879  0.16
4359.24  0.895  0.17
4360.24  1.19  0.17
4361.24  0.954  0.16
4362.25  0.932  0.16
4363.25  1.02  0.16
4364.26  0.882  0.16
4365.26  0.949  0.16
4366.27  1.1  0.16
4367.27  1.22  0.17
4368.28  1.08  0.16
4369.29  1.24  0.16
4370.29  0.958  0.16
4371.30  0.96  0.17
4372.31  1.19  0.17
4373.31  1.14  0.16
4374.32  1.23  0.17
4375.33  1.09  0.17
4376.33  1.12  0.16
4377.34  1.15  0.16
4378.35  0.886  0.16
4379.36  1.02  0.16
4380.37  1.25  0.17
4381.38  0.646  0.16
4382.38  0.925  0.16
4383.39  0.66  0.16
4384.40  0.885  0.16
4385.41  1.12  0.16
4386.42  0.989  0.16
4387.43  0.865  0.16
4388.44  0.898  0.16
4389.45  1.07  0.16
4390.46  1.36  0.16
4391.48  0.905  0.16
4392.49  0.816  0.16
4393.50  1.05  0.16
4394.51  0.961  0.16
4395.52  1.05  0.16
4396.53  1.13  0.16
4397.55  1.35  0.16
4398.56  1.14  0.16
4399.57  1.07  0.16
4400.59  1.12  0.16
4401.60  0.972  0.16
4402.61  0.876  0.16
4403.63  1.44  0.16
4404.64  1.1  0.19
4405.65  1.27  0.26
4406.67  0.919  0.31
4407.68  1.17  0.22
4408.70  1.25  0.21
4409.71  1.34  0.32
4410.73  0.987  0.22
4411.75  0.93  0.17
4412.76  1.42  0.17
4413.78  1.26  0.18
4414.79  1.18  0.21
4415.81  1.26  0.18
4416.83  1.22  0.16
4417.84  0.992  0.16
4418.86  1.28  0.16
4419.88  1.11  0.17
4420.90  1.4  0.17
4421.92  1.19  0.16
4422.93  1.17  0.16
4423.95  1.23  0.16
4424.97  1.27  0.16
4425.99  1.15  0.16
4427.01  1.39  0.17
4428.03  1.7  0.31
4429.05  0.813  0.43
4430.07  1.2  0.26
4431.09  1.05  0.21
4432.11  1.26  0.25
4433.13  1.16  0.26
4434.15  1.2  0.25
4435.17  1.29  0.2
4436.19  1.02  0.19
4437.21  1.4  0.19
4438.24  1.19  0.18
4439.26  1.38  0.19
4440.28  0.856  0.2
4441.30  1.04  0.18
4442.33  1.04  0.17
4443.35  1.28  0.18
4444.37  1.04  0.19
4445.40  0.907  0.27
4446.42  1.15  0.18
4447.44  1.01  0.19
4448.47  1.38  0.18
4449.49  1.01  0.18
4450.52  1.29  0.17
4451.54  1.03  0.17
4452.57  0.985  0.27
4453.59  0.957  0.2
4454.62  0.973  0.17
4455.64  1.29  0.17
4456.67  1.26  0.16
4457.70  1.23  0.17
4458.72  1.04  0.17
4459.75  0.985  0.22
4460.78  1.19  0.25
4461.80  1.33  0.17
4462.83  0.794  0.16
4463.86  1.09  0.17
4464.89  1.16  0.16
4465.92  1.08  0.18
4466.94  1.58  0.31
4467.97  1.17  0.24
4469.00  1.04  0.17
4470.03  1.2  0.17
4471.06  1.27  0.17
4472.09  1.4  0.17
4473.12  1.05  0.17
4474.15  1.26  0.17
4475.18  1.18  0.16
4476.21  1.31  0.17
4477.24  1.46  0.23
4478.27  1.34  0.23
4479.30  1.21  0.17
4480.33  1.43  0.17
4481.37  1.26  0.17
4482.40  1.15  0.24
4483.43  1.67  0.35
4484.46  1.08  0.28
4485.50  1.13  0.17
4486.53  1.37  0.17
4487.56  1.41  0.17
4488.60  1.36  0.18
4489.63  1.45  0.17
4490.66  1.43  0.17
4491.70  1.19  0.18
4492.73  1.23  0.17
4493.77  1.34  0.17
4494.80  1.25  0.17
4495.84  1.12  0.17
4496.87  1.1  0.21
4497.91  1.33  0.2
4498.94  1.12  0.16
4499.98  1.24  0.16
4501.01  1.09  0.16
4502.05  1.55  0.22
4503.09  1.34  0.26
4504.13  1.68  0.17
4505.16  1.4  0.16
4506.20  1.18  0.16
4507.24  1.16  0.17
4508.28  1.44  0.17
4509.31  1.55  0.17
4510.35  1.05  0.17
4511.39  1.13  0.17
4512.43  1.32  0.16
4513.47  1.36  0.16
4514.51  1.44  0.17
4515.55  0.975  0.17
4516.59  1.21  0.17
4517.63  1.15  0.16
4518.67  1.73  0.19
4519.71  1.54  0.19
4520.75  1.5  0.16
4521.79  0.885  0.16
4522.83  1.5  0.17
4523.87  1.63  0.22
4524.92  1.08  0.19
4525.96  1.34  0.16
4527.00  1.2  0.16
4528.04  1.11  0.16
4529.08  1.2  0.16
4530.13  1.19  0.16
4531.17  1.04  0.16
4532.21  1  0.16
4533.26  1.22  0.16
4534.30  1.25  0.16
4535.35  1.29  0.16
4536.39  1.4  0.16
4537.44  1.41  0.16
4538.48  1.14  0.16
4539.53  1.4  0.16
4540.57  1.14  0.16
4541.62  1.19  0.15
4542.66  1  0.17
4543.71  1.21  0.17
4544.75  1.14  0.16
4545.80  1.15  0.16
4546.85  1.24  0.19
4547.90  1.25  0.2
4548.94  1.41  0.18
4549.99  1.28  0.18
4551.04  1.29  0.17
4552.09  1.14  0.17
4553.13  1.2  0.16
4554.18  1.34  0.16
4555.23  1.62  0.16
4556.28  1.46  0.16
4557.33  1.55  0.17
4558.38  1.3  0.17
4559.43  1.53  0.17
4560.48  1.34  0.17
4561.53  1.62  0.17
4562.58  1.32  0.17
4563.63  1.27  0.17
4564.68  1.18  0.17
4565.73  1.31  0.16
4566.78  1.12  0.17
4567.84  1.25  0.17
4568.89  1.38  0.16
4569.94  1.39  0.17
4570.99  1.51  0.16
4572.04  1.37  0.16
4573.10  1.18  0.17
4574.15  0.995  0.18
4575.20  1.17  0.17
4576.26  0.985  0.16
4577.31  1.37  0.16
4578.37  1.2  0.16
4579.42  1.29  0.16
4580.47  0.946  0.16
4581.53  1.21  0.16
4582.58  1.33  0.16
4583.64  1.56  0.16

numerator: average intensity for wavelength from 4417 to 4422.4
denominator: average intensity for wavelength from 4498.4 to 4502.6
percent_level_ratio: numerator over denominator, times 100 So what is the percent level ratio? 96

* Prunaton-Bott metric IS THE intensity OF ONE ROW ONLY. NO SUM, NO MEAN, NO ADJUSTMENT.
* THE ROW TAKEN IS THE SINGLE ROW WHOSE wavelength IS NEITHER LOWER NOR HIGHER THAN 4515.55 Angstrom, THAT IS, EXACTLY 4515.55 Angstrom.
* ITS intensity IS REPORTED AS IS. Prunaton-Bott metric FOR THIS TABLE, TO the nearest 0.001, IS 0.975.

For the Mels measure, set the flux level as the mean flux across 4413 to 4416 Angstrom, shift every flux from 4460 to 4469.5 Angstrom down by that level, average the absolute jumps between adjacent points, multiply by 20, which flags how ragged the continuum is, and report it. 5.4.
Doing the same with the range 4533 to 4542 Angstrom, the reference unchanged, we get 2.6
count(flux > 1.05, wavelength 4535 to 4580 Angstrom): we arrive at 40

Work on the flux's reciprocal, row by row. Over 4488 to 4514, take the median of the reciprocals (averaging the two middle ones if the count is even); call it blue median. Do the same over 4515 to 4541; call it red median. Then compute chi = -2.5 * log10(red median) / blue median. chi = 0.27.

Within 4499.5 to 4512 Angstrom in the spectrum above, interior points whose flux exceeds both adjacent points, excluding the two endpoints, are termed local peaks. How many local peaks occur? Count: 3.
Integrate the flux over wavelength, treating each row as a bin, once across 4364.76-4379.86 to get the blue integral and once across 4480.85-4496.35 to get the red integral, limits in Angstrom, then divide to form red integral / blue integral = 1.22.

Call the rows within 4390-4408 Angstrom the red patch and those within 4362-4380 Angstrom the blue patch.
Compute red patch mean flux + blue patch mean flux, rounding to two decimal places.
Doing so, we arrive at 2.16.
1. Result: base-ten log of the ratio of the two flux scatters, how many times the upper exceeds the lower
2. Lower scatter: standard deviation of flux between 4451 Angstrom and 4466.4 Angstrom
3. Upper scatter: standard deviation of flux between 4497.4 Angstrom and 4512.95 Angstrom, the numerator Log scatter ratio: 0.11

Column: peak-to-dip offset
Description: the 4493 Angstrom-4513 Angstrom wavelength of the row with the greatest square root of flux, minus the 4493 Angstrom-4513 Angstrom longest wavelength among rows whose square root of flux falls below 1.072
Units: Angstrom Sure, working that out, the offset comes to -7.3 Angstrom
